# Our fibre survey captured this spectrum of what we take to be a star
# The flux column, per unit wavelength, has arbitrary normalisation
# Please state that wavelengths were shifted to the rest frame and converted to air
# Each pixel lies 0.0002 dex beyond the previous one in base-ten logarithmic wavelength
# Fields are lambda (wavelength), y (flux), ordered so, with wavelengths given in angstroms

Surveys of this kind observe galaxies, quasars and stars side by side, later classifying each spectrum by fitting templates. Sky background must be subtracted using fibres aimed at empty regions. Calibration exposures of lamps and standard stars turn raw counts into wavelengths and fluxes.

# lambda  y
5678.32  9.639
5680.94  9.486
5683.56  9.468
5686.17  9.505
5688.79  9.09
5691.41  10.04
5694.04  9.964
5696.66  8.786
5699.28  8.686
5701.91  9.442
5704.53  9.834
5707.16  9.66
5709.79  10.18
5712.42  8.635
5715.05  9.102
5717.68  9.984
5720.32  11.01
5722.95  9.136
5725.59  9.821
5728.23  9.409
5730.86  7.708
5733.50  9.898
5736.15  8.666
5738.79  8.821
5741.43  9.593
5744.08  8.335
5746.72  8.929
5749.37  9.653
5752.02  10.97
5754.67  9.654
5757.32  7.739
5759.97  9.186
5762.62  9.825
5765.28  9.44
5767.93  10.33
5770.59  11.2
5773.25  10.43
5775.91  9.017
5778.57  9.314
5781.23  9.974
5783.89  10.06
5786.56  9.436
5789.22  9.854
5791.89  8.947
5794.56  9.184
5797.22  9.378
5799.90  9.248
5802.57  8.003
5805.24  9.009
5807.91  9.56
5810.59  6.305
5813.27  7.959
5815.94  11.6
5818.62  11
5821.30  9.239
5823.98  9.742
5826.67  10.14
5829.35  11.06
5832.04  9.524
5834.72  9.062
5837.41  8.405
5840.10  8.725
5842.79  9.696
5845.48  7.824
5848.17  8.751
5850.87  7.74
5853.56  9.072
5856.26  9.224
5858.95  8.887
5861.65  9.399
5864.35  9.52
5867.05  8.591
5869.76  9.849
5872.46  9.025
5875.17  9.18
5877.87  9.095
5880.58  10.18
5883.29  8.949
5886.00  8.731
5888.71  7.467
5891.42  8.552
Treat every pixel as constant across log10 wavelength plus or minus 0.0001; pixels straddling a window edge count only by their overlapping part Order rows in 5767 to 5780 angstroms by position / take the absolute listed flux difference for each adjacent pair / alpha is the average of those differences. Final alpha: 0.84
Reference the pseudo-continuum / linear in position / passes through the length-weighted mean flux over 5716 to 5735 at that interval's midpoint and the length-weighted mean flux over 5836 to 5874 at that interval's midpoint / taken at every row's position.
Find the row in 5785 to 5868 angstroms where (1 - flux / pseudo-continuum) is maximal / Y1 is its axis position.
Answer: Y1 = 5810.59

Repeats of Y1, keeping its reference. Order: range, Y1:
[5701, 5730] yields 5712.42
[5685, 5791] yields 5730.86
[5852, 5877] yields 5867.05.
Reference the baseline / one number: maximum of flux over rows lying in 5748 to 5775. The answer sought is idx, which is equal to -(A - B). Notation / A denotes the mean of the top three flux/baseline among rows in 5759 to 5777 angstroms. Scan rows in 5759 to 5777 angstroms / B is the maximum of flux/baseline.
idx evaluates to 0.05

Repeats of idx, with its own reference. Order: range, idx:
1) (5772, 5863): 0.03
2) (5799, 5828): 0.06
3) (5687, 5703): 0.02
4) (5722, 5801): 0.03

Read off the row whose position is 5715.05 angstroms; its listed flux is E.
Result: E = 9.102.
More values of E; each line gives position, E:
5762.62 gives 9.825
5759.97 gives 9.186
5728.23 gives 9.409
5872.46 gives 9.025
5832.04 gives 9.524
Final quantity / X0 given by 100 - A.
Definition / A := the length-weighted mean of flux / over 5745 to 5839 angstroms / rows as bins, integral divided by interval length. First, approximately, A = 9.49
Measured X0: 90.5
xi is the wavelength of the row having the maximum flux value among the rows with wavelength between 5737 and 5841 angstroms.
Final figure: 5815.94 angstroms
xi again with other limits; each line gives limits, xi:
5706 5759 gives 5720.32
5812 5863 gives 5815.94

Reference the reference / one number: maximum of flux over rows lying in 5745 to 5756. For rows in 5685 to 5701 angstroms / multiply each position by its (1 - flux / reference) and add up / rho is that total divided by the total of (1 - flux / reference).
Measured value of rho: 5693.4 angstroms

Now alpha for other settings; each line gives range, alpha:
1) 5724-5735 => 1.43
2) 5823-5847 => 0.89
